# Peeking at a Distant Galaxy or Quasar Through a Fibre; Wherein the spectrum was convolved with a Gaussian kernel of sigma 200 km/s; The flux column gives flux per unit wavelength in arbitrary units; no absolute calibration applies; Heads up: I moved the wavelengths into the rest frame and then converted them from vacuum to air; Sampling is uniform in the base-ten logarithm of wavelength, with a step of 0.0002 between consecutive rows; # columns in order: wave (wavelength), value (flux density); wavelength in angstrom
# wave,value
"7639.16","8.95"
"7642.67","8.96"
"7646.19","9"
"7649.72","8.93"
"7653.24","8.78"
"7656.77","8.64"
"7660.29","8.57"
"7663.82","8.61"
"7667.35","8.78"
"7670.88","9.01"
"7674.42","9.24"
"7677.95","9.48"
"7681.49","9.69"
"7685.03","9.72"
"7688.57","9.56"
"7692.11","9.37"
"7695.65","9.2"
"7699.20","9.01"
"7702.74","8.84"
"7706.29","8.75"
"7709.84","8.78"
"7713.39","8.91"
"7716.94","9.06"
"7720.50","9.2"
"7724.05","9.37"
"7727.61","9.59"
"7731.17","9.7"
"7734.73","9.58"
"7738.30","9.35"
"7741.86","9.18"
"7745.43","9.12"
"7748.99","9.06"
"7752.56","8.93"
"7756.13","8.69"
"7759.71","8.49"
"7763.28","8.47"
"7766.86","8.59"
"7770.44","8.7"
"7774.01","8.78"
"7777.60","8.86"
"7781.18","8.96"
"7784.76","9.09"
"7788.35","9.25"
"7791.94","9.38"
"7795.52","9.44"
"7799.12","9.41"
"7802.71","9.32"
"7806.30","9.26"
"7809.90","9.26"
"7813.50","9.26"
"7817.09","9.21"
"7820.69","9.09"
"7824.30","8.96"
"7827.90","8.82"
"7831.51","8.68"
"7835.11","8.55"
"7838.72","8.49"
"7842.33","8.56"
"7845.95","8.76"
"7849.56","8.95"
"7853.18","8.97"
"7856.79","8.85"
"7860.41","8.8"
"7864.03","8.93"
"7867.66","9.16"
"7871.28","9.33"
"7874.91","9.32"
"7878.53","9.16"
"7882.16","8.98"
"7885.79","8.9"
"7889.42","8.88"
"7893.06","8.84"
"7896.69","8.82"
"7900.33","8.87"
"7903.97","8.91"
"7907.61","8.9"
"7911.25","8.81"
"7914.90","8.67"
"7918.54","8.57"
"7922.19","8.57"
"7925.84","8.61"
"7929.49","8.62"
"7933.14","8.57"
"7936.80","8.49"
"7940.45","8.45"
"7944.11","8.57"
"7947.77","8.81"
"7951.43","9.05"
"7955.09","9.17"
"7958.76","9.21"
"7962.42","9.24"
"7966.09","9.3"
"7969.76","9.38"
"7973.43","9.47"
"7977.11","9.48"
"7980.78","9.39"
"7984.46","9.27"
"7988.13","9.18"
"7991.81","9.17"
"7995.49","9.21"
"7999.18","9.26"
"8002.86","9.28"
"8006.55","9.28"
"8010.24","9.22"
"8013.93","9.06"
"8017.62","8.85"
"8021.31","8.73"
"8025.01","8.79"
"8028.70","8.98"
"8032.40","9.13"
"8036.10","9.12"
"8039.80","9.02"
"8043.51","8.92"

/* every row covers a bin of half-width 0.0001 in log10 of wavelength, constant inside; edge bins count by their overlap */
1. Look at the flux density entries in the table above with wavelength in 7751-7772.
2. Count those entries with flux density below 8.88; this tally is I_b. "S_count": 5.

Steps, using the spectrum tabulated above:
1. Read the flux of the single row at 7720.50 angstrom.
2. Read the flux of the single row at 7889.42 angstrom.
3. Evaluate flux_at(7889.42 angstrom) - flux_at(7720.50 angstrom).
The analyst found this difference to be -0.32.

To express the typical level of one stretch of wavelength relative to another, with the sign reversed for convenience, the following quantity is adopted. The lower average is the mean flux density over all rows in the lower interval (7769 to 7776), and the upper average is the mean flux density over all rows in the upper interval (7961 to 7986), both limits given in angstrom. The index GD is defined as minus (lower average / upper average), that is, -0.93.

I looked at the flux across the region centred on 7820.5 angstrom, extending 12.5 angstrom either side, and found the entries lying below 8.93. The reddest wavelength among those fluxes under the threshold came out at 7831.51 angstrom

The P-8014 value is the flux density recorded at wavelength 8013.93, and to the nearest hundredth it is 9.06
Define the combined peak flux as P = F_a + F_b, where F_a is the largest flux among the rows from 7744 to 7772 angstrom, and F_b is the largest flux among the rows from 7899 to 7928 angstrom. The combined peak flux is 18.0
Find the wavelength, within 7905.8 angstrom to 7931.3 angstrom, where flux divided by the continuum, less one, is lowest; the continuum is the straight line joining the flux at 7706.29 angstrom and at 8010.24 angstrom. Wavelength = 7922.19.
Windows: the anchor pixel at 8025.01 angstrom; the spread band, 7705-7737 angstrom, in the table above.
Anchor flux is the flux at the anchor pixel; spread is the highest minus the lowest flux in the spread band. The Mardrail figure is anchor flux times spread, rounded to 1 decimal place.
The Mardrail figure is 8.4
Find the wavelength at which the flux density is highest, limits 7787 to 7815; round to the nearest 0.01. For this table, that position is 7795.52 angstrom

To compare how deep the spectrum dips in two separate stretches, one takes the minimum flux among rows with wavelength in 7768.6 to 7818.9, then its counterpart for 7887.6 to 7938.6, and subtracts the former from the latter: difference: -0.2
